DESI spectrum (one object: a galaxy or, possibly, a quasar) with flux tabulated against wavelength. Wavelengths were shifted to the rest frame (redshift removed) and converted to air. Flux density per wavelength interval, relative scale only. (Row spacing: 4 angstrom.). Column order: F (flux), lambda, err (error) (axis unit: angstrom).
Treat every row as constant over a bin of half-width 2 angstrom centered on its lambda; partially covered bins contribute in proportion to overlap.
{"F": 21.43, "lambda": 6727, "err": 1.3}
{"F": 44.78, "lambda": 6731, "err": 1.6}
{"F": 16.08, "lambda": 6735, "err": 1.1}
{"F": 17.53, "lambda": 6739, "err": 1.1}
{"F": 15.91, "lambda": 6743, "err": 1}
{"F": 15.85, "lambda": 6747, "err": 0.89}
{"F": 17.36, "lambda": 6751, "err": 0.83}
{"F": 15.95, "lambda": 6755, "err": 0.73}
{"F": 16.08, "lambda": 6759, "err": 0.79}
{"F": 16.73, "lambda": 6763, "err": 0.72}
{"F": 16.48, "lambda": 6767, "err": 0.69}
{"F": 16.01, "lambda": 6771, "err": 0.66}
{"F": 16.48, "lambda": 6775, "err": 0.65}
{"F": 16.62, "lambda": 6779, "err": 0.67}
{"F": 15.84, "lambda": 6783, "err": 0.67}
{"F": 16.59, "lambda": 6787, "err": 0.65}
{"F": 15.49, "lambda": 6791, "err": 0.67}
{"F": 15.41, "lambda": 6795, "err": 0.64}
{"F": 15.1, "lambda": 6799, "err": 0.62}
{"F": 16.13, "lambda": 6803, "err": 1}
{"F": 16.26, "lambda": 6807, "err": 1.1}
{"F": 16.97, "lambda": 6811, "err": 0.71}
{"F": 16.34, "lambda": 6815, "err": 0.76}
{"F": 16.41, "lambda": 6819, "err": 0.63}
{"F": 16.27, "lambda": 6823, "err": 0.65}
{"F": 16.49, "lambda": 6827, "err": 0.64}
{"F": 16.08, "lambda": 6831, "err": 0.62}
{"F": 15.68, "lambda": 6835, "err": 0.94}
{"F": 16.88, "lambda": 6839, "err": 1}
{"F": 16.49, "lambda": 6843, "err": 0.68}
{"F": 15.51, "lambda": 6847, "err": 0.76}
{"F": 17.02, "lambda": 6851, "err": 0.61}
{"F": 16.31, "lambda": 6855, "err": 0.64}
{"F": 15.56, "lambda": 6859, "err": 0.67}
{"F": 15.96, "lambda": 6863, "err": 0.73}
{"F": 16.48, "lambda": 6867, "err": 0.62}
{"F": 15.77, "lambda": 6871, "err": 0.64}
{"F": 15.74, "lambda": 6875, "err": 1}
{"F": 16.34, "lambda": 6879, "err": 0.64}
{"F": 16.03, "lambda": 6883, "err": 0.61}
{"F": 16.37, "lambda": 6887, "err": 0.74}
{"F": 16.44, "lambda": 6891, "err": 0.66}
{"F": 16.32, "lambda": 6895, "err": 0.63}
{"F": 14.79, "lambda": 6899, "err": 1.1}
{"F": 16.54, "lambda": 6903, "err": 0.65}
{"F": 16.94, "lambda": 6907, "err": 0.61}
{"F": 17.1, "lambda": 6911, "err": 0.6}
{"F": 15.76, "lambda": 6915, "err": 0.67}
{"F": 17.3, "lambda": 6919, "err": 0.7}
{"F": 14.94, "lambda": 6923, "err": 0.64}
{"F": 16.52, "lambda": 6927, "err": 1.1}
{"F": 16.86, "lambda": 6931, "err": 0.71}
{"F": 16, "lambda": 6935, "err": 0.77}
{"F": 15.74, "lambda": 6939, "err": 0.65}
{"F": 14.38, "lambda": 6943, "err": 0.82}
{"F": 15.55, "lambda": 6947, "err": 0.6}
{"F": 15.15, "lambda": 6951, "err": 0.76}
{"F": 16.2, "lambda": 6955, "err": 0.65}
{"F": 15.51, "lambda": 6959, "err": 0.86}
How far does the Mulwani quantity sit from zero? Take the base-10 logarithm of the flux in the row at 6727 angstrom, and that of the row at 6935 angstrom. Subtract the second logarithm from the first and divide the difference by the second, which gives 0.11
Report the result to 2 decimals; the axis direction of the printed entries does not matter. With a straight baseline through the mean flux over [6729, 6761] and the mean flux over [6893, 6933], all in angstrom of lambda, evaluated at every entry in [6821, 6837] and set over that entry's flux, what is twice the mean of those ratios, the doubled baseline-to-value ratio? 2.25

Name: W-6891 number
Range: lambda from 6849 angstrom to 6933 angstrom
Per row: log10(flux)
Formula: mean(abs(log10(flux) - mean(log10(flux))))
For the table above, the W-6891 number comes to 0.0139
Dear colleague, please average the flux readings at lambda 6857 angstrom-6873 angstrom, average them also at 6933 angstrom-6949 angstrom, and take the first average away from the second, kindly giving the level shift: -0.5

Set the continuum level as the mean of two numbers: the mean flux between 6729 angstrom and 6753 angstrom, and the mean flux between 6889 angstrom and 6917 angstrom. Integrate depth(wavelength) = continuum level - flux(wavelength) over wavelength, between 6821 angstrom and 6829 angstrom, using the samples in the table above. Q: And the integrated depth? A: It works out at 19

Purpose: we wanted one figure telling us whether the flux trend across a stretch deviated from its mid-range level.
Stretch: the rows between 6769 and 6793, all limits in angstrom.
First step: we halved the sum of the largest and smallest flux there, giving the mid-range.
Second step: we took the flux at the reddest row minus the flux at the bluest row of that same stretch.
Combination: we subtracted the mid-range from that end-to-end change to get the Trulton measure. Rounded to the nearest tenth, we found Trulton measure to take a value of -16.6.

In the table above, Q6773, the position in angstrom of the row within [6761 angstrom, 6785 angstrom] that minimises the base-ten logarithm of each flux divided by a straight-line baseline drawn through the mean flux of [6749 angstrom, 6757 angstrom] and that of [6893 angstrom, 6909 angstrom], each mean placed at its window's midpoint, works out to 6783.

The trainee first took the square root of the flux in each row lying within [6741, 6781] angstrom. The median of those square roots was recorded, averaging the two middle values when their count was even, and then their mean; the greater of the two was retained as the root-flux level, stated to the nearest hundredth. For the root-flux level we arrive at 4.04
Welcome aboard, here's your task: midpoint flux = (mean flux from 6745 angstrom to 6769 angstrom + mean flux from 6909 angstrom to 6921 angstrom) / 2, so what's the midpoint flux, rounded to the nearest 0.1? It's 16.6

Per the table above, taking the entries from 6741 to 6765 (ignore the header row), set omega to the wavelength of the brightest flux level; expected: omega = 6751 angstrom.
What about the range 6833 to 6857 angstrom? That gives 6851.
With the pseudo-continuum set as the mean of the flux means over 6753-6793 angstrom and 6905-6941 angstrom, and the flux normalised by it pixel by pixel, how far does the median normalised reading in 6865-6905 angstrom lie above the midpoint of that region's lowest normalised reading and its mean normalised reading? 0.05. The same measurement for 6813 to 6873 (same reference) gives 0.03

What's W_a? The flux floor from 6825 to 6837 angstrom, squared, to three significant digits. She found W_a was 246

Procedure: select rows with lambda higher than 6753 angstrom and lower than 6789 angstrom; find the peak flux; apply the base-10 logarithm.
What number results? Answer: 1.22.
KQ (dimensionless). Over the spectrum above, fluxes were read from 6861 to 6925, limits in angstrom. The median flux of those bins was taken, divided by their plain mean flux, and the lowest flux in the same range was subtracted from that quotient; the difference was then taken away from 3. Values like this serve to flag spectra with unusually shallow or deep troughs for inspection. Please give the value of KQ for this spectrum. 16.8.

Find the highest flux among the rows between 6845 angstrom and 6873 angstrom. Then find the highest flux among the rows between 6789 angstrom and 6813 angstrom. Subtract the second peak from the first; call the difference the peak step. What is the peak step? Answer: 0.05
